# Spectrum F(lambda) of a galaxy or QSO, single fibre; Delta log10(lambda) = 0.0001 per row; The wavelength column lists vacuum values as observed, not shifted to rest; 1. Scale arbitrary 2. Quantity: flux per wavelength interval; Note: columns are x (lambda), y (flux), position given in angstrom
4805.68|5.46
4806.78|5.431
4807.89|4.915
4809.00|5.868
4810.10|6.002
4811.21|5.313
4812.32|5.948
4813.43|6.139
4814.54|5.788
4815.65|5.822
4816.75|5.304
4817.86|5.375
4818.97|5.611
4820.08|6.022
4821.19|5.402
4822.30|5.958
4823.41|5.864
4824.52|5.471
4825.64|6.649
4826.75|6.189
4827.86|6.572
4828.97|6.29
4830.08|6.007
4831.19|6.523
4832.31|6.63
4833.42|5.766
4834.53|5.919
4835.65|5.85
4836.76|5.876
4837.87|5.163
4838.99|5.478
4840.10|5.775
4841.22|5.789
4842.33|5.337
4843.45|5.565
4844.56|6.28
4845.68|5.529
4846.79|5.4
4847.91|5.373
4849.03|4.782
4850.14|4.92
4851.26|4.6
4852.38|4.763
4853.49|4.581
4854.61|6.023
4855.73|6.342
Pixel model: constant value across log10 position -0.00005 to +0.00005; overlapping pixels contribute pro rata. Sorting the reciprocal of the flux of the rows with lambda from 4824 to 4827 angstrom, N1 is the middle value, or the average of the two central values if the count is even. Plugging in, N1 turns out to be 0.162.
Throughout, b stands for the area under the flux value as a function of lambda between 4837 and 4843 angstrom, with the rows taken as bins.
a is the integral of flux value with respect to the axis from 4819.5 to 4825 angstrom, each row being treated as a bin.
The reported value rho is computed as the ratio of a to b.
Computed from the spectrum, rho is 1.0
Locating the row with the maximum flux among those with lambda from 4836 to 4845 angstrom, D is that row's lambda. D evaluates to 4844.56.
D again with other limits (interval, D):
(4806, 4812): 4810.10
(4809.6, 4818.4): 4813.43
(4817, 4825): 4820.08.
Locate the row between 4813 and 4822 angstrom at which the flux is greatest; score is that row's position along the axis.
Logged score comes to 4813.43 angstrom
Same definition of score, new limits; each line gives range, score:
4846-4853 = 4846.79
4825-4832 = 4825.64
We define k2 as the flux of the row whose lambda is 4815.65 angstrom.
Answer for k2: 5.822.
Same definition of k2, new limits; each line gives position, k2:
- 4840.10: 5.775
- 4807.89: 4.915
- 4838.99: 5.478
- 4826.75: 6.189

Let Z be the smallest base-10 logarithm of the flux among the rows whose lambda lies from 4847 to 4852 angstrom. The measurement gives 0.663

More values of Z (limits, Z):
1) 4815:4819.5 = 0.725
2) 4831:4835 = 0.761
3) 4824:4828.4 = 0.738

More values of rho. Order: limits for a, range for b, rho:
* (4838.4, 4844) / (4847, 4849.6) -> 2.3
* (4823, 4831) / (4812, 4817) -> 1.7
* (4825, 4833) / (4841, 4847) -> 1.5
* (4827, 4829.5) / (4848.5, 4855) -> 0.5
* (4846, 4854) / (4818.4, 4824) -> 1.2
